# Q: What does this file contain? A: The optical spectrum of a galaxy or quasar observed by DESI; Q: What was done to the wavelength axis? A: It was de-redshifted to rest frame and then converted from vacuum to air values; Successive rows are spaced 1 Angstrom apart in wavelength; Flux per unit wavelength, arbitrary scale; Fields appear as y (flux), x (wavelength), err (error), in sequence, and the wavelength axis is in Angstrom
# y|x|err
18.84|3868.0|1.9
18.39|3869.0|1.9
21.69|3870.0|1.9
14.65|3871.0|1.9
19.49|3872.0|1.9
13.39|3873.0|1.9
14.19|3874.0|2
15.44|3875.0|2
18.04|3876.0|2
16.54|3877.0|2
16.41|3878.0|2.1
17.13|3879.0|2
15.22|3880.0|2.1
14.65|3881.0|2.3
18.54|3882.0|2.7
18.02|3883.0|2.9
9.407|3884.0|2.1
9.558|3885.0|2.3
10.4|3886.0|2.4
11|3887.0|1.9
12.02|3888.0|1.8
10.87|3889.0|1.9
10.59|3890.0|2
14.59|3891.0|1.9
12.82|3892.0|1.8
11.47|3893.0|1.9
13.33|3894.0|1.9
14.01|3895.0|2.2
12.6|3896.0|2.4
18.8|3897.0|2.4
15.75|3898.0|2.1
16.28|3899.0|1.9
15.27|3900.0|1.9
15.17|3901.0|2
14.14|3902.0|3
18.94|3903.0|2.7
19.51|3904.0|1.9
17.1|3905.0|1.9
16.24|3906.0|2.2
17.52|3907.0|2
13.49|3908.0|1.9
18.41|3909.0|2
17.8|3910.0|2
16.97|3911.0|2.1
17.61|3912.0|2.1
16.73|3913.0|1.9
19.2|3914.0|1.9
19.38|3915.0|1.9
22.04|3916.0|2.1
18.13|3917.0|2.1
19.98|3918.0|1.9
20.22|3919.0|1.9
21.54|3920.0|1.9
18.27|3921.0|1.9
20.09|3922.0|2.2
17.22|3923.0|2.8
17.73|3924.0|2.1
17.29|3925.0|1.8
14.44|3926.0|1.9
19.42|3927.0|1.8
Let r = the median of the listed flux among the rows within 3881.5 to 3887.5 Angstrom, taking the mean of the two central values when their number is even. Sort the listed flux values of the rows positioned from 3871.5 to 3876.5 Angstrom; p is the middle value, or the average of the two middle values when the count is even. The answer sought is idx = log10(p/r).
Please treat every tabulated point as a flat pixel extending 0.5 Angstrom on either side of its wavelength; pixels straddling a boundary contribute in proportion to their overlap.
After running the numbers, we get 0.16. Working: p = 15.4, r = 11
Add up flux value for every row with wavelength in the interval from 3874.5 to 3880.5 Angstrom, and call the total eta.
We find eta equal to 99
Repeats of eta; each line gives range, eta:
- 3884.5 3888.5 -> 43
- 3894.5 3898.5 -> 61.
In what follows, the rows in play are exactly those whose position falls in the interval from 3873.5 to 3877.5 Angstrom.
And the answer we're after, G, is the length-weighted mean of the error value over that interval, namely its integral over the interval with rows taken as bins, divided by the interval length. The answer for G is 2.00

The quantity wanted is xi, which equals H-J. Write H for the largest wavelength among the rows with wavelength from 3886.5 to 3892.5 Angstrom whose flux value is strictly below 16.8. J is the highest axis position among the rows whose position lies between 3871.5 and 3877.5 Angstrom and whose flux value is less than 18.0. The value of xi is 15 Angstrom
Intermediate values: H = 3892.0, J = 3877.0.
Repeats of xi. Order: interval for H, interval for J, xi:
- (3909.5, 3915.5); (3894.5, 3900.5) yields 13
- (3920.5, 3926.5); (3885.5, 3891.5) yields 35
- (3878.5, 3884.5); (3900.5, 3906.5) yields -22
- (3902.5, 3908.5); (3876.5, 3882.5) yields 27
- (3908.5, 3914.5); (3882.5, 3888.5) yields 25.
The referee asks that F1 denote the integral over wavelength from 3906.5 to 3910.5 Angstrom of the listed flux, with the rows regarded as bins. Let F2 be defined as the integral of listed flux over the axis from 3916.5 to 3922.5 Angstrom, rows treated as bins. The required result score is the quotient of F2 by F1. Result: 1.8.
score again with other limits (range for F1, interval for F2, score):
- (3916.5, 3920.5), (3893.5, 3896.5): 0.5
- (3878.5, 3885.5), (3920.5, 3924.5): 0.7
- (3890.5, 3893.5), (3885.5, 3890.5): 1.4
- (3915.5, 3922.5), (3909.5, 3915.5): 0.8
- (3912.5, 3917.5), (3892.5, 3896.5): 0.5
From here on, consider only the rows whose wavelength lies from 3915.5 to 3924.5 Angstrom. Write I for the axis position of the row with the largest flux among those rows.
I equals 3916.0 Angstrom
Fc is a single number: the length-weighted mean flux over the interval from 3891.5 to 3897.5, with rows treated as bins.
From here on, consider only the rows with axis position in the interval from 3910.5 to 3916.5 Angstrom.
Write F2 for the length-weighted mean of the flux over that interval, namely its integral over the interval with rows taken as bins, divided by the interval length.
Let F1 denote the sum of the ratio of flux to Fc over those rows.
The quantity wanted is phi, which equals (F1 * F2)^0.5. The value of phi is 12.3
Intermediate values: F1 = 8.1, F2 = 19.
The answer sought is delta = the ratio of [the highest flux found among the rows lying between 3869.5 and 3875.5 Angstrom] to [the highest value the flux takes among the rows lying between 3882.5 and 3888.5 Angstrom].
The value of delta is 1.20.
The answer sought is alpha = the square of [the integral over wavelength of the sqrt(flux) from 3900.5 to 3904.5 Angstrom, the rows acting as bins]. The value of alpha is 270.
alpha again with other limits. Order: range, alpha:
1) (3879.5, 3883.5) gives 265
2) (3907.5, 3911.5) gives 266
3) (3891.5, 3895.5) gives 206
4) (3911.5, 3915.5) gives 291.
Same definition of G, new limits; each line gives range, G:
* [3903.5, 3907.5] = 2.00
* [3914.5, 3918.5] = 2.00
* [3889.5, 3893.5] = 1.90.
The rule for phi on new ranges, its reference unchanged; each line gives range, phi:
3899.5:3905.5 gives 11.0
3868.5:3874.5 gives 11.2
